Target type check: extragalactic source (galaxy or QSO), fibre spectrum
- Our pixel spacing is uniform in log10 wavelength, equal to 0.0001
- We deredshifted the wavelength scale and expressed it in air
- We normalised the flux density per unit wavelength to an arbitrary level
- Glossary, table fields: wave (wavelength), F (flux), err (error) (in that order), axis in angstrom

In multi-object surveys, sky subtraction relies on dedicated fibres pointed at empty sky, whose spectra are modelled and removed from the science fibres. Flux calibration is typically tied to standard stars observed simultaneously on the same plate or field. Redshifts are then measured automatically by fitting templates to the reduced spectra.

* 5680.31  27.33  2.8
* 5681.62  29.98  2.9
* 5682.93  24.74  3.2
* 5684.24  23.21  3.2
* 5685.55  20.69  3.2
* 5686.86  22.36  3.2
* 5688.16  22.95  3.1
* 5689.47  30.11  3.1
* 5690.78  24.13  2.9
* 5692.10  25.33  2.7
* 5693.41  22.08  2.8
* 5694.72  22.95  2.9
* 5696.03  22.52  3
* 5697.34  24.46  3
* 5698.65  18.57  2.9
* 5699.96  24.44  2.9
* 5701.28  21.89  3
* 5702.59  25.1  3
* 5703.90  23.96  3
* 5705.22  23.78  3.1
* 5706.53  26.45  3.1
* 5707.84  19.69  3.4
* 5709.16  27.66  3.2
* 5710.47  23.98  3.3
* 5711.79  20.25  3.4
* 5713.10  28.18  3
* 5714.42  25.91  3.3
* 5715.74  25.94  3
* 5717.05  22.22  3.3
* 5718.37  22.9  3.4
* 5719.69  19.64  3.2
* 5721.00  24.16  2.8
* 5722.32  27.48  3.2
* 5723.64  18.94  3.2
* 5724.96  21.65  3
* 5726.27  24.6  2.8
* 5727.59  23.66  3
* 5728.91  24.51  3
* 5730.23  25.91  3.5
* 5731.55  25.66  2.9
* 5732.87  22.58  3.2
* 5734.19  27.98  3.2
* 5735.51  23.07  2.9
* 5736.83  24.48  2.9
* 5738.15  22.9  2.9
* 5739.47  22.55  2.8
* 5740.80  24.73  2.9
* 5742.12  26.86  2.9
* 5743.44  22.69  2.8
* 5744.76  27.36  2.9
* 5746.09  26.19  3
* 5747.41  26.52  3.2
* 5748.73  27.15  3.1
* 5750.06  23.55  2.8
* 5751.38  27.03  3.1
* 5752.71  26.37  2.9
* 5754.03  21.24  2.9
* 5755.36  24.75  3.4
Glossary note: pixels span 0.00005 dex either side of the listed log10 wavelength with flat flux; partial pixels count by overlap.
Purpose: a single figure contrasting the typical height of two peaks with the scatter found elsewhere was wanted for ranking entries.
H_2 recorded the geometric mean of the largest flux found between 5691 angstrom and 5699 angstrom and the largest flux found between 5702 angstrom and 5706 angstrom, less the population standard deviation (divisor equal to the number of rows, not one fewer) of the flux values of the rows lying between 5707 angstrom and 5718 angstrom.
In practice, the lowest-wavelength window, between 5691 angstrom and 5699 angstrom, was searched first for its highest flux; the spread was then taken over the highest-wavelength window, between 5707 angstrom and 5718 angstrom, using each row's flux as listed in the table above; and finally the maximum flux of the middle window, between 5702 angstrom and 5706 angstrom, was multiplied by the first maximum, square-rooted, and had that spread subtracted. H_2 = 22.2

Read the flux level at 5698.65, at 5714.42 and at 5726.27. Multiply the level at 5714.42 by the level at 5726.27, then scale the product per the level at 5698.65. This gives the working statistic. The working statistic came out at 34.3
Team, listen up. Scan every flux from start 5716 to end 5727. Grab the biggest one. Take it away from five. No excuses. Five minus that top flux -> -22.5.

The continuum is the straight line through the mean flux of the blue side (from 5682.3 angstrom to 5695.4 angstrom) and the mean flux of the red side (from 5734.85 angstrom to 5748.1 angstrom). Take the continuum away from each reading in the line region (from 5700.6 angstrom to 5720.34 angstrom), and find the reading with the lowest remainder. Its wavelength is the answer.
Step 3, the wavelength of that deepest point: 5719.69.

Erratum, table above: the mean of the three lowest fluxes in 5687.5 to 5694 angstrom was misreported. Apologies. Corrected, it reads 23.1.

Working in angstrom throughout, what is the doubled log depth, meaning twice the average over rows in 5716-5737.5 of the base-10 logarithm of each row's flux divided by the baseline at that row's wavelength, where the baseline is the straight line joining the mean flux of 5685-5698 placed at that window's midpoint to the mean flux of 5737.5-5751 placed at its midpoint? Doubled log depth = -0.037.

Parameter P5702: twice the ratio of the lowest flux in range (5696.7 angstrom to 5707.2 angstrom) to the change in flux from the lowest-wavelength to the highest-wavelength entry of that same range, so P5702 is 19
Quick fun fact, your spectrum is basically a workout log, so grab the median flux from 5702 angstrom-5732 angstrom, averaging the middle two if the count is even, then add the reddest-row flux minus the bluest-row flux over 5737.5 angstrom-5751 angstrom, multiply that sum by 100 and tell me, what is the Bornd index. 2481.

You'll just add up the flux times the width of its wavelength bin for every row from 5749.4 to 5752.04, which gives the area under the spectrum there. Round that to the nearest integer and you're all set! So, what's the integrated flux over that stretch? 67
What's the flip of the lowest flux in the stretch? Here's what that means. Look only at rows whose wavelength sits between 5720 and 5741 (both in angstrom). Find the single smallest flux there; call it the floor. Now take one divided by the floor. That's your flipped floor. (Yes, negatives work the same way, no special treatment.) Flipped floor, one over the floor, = 0.0528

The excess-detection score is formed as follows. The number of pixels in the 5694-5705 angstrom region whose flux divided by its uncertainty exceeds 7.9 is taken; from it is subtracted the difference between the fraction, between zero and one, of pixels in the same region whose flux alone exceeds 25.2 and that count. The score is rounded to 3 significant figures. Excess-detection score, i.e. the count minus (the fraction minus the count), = 10.0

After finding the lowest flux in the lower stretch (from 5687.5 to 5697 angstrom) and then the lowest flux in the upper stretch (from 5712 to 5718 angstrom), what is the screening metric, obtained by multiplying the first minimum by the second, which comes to 491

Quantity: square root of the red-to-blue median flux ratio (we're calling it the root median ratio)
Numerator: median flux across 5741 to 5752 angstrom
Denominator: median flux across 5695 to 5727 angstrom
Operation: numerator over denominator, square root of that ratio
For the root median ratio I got 1.06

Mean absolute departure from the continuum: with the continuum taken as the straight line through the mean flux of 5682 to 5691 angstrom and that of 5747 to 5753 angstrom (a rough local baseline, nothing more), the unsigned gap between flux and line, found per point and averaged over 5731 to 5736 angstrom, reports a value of 2.0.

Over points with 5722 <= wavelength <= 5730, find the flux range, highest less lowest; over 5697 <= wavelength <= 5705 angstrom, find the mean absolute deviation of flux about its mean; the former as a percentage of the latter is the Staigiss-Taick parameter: 451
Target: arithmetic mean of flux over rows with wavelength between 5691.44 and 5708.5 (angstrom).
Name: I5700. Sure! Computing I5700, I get 23.2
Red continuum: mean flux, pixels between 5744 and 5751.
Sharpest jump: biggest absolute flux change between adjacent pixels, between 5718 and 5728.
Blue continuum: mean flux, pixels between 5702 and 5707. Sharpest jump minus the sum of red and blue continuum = -42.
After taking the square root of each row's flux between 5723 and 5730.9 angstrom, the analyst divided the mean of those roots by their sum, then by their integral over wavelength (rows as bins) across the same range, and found 0.0044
